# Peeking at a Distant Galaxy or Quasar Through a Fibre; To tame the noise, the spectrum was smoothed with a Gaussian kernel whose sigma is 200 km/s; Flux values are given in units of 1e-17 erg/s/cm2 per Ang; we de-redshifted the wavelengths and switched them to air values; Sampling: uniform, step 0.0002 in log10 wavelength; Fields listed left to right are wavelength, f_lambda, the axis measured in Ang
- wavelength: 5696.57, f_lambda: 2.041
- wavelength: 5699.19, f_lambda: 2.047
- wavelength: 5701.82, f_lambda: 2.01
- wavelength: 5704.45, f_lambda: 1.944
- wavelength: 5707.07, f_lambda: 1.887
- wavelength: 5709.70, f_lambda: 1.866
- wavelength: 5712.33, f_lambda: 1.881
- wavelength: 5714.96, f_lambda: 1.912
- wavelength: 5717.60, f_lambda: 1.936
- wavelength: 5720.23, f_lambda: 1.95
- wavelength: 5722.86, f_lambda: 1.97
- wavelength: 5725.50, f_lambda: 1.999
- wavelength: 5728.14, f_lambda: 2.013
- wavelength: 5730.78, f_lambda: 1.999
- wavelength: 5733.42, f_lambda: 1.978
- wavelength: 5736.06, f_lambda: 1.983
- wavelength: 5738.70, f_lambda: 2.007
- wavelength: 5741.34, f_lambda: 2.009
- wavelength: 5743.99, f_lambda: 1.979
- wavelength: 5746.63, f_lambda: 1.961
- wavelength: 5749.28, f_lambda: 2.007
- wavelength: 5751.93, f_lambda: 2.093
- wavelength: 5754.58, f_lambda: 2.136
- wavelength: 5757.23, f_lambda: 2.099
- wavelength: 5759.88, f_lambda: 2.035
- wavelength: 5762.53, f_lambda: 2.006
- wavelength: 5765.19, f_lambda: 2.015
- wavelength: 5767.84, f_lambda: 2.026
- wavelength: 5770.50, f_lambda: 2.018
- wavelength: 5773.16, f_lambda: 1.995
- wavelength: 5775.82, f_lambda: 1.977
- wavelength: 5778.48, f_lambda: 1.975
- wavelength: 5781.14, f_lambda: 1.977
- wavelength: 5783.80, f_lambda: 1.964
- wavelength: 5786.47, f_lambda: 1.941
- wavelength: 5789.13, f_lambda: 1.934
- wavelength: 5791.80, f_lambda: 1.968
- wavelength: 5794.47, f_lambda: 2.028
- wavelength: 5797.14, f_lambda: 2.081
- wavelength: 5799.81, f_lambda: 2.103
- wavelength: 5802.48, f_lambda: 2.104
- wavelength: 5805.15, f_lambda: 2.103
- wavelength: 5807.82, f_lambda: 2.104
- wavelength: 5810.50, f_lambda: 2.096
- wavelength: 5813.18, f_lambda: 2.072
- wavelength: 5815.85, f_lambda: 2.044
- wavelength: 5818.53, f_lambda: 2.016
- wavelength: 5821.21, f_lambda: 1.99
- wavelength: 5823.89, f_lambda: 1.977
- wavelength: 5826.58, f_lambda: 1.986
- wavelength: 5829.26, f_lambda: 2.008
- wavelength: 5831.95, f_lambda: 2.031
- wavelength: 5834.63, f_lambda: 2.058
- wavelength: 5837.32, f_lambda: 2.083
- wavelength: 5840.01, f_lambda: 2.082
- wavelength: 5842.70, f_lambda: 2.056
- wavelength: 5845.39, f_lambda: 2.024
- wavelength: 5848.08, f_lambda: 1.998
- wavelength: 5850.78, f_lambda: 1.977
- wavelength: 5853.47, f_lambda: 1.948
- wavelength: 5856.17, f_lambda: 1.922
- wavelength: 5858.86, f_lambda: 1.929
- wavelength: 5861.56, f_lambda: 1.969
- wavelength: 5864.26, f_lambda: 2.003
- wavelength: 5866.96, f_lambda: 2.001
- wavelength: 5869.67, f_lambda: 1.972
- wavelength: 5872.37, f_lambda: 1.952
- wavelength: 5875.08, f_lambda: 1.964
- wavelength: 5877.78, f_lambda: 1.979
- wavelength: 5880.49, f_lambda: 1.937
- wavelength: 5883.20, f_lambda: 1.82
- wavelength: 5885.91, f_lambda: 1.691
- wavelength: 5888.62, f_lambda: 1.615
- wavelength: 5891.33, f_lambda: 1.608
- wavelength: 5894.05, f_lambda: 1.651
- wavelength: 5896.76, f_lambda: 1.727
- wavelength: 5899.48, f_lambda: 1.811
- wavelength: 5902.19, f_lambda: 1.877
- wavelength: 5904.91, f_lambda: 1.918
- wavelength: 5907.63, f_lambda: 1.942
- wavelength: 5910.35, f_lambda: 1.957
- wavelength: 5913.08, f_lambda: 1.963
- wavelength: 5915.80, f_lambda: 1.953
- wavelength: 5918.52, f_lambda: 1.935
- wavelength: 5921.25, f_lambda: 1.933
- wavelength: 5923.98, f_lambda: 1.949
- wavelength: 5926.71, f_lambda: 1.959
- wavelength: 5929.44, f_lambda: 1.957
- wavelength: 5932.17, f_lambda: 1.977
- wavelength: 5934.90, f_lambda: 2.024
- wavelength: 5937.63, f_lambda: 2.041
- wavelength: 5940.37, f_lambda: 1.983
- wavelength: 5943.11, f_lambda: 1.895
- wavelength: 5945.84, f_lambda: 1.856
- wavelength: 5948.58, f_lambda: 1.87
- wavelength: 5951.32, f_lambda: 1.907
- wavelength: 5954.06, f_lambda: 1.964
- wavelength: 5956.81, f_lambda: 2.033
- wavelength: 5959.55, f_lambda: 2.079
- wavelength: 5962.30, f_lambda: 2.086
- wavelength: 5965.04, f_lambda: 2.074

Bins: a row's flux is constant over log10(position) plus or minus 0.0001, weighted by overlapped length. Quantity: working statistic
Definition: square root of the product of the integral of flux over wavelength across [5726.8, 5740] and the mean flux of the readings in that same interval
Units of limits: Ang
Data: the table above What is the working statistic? 7.25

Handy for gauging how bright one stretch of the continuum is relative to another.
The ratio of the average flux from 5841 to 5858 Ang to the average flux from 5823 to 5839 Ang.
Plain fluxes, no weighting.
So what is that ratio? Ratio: 0.982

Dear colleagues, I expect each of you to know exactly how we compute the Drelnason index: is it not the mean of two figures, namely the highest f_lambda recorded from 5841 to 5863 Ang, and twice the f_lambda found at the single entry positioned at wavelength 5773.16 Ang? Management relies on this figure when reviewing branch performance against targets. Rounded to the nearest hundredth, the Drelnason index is 3.02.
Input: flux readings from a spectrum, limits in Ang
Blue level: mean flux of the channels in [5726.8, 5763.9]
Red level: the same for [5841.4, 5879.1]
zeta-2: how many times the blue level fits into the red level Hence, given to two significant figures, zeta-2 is 0.98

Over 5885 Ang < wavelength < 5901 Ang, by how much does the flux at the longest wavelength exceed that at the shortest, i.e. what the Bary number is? 0.12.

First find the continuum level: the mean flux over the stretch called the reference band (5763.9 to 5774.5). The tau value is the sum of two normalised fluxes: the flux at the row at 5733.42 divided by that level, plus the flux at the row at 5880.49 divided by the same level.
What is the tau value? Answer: 1.94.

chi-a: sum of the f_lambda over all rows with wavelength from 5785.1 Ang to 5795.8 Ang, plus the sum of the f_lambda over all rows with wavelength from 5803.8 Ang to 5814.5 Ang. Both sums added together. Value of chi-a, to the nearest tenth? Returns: 16.2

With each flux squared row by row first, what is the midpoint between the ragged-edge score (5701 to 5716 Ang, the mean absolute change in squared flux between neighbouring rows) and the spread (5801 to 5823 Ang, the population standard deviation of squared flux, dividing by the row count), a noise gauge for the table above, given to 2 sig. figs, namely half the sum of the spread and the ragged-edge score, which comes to 0.16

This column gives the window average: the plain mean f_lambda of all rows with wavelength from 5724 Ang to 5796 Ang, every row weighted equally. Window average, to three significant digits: 2.00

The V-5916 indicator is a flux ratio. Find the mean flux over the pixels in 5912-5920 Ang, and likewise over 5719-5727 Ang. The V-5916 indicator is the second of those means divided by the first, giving 1.012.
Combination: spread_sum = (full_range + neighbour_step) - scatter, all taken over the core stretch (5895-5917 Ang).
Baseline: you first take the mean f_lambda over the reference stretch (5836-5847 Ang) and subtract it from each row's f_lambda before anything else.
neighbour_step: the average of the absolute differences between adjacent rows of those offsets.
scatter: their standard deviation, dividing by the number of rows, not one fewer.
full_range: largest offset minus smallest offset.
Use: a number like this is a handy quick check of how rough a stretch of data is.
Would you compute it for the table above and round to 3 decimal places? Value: 0.192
